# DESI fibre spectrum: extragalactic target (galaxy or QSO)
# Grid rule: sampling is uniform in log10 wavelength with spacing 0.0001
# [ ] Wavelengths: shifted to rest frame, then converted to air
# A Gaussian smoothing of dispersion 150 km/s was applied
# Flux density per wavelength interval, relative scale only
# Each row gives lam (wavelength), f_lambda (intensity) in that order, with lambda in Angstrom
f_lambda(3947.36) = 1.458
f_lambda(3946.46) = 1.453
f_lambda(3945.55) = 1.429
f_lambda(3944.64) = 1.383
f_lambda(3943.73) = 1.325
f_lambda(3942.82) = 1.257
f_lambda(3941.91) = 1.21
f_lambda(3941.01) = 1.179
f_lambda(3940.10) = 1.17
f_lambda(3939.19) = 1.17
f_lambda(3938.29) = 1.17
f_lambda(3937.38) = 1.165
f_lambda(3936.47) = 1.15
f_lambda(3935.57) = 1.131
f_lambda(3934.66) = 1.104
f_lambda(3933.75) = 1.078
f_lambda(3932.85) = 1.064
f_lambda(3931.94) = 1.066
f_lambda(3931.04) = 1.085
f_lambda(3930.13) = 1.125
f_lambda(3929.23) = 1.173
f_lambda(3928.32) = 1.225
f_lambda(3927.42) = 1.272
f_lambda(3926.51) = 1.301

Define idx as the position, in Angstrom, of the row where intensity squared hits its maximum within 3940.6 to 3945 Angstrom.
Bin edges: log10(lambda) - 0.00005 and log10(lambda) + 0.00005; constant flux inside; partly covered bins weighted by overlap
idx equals 3944.64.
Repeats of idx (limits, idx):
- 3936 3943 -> 3942.82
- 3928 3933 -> 3928.32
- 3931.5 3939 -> 3938.29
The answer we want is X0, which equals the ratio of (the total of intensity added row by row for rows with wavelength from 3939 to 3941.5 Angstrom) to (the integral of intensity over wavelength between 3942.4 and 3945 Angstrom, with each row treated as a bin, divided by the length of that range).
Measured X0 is 2.67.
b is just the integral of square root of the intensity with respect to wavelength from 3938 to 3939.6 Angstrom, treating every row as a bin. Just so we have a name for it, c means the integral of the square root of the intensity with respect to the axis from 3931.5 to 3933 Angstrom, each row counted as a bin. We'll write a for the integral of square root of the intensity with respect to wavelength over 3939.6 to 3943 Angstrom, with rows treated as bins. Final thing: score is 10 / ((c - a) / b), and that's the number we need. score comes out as -8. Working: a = 3.7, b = 1.7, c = 1.54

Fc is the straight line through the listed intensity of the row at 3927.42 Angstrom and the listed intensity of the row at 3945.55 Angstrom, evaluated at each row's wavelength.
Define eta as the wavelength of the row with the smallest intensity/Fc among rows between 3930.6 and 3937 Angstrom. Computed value 3932.85 Angstrom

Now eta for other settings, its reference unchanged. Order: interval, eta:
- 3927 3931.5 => 3931.04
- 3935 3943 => 3935.57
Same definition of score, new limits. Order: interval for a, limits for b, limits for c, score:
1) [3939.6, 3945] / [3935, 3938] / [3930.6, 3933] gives -9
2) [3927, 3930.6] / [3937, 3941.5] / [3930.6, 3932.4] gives -24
